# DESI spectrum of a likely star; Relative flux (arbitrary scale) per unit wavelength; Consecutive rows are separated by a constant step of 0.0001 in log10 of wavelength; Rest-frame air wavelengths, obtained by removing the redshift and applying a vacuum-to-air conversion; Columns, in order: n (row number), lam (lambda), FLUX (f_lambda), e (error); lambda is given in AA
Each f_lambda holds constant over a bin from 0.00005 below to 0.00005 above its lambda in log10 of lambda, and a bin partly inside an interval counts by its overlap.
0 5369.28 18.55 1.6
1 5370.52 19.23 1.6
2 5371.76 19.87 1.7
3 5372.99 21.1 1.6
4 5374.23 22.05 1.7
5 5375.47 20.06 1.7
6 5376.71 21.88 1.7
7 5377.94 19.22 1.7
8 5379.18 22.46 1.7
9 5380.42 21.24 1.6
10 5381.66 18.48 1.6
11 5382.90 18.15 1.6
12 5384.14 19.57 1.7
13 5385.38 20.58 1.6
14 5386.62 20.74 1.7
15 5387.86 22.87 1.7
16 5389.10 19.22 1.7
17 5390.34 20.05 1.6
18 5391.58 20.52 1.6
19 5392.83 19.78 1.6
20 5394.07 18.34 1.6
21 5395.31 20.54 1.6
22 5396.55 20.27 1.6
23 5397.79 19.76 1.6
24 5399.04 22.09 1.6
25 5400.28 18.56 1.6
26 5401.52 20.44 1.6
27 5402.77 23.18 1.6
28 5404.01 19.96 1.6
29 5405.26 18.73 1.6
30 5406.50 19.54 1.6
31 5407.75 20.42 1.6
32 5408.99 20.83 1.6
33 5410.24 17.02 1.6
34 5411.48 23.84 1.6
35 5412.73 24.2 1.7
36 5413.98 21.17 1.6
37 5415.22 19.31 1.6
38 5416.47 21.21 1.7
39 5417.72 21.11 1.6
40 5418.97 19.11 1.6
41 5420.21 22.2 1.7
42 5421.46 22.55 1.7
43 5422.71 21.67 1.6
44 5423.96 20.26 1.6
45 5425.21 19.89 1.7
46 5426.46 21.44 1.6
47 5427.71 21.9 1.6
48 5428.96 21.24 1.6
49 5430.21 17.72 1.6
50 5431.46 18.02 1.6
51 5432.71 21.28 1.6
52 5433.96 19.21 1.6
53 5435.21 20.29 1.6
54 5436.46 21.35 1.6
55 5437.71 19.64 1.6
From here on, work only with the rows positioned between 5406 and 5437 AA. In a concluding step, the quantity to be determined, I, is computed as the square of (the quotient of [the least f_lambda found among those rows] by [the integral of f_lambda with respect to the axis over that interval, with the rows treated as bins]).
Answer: 0.0007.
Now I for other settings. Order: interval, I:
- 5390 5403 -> 0.0049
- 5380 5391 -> 0.0067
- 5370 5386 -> 0.0031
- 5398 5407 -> 0.0103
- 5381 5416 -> 0.0006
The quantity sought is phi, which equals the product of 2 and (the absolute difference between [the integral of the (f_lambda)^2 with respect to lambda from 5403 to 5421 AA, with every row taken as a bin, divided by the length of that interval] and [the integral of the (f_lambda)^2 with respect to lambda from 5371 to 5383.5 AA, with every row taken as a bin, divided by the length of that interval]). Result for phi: 24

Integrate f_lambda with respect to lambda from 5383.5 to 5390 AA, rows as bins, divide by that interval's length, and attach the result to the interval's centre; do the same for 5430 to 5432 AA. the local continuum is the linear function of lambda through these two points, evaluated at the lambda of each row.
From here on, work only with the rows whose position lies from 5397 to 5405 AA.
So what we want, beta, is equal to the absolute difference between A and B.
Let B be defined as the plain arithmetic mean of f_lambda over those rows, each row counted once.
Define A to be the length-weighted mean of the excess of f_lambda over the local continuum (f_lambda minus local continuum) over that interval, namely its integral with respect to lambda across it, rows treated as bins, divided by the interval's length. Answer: 19.8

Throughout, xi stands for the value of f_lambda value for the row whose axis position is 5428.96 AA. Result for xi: 21.24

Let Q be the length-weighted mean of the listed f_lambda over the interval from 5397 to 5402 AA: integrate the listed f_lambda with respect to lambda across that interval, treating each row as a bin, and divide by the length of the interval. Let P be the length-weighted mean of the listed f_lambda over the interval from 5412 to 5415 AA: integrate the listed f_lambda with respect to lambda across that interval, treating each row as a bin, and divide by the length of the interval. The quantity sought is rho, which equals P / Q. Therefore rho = 1.10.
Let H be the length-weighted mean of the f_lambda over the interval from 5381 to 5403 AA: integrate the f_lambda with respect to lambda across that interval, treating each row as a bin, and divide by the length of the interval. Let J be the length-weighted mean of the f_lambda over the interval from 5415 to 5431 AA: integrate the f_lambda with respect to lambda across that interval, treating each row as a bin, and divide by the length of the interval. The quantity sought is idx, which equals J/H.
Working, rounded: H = 20.1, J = 20.7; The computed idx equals 1.03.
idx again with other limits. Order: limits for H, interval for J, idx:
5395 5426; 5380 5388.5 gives 0.98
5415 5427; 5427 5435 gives 0.95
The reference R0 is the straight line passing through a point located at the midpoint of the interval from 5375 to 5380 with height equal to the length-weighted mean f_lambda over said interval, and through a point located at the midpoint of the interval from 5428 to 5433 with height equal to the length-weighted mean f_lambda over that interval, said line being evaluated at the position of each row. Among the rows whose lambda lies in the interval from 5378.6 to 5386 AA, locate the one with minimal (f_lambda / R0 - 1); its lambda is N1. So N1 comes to 5382.90 AA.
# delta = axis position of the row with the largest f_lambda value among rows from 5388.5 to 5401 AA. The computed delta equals 5399.04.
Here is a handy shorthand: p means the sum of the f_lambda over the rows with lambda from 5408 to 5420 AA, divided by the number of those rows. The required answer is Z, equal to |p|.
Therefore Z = 20.9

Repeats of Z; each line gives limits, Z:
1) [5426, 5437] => 20.3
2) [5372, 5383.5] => 20.5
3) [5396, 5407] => 20.3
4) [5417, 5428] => 21.1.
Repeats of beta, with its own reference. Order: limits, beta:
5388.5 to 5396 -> 20.2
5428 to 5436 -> 17.7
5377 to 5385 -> 20.8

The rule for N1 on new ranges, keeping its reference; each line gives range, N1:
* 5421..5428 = 5425.21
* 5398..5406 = 5400.28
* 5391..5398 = 5394.07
